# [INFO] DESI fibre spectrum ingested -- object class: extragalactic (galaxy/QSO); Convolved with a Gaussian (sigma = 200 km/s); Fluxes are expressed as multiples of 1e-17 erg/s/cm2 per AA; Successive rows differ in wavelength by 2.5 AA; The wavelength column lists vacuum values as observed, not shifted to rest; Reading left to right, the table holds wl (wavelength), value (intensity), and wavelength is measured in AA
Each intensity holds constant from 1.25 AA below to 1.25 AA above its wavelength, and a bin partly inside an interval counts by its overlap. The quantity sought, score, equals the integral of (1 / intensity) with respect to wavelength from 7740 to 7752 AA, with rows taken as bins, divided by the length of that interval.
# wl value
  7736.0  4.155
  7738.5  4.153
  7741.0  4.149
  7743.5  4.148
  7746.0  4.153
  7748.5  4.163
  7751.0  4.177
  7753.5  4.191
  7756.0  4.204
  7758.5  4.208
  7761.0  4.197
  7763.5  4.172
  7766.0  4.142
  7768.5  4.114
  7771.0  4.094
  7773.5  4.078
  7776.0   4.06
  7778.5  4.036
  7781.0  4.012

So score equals 0.241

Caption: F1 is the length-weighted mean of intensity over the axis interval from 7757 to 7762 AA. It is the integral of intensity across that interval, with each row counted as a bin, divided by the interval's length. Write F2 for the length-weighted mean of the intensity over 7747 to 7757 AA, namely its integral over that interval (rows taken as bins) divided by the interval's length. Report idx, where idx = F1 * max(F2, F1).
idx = 17.7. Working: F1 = 4.20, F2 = 4.18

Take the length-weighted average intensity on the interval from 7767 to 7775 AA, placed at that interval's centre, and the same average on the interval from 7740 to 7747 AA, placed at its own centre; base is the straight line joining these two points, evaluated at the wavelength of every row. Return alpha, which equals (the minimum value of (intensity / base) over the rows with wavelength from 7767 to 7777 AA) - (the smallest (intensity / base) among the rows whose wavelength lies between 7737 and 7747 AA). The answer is -0.005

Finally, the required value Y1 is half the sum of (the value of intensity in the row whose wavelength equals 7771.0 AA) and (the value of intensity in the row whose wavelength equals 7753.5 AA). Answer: 4.14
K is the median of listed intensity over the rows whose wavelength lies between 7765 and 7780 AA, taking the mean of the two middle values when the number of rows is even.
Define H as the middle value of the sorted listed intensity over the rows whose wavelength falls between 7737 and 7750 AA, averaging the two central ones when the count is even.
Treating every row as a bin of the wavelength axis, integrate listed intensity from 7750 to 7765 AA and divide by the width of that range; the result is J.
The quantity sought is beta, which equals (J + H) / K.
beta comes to 2.04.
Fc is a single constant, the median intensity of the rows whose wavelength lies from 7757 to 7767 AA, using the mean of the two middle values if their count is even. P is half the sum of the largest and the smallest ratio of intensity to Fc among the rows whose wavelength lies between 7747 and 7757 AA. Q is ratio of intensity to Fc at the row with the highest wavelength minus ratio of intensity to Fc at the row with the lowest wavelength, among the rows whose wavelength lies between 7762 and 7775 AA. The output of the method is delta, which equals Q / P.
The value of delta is -0.022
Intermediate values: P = 1.000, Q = -0.022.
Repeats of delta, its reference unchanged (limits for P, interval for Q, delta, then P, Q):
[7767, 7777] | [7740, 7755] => 0.010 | 0.977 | 0.010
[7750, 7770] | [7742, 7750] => 0.004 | 0.994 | 0.004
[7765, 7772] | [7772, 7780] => -0.010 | 0.984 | -0.010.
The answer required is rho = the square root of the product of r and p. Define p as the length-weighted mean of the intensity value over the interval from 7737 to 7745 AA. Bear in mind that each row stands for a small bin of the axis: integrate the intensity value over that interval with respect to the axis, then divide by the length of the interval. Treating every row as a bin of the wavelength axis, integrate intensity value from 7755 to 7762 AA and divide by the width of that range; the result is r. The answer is 4.18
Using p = 4.15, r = 4.20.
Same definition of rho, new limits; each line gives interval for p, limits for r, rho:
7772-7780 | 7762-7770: 4.10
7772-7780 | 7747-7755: 4.12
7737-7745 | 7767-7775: 4.12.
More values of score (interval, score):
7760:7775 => 0.242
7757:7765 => 0.239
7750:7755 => 0.239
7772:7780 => 0.246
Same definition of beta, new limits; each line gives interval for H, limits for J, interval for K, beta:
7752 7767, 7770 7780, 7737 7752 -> 1.99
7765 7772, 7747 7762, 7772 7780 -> 2.05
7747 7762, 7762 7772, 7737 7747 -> 2.01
